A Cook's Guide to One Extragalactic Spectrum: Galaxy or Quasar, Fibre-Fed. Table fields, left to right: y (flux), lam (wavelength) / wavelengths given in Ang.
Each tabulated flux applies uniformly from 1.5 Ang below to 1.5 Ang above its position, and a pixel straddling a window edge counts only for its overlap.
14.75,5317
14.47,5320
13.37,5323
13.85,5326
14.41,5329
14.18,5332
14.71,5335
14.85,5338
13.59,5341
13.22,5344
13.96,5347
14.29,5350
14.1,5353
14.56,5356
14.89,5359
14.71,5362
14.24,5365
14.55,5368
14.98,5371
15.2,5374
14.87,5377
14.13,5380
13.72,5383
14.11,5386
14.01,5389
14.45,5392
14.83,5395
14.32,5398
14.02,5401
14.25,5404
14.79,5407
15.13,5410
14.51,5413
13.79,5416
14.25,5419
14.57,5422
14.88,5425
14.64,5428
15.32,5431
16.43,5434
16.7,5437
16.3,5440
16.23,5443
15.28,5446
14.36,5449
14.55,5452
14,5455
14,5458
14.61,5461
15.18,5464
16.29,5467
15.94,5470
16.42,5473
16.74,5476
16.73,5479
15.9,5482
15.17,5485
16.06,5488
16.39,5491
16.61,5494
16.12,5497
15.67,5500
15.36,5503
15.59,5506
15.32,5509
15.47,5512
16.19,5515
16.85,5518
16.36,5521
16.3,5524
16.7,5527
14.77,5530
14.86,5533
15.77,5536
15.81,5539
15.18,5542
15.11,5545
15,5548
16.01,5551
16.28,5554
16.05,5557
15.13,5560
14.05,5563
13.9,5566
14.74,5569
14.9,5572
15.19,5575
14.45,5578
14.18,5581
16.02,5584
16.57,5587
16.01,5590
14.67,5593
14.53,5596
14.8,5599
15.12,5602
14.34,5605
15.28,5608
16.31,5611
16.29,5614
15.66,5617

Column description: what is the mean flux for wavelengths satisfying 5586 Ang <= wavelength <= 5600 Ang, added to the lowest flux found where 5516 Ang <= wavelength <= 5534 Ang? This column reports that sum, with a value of 30.1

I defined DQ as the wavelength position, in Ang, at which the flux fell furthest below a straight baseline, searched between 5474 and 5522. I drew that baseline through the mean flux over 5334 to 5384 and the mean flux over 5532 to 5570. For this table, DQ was 5485 Ang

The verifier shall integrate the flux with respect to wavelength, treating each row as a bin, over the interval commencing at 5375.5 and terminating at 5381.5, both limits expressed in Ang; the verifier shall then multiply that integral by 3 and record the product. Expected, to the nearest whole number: 261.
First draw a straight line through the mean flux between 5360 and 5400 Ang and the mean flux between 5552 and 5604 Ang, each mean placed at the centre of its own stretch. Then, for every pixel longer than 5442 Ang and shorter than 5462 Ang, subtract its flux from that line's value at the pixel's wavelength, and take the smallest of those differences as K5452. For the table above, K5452 -1.6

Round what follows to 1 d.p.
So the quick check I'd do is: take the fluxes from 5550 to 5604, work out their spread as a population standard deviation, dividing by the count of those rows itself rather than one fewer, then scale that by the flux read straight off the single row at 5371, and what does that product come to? 12.0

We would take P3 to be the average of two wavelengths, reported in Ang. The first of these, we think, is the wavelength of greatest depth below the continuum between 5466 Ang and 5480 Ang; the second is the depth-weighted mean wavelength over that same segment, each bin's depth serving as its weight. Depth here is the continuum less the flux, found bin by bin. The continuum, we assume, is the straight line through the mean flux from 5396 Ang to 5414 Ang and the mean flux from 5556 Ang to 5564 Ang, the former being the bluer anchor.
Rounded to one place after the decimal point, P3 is 5471.8 Ang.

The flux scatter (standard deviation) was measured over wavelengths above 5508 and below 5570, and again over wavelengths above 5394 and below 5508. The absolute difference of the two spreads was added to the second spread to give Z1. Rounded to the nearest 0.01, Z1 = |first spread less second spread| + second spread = 1.02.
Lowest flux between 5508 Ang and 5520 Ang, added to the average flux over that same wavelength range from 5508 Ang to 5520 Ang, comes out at 31.3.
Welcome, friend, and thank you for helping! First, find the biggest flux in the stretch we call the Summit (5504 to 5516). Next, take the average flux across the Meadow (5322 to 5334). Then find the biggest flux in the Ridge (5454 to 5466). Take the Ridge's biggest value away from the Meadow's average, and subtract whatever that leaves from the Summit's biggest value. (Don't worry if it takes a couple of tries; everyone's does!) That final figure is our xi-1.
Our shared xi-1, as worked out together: 17.4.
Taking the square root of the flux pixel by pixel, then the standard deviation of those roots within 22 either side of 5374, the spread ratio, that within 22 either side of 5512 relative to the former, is 1.49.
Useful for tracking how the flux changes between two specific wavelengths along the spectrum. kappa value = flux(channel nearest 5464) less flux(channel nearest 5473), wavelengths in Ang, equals -1.2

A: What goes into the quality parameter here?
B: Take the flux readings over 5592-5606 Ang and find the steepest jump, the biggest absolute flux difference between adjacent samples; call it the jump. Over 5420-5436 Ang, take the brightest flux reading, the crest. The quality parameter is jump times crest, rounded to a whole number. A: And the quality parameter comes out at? 13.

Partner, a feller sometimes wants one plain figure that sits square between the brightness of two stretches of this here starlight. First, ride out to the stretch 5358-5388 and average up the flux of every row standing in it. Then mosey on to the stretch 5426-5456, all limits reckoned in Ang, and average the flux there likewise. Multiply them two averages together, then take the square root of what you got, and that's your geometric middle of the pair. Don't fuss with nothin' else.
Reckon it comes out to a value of 14.95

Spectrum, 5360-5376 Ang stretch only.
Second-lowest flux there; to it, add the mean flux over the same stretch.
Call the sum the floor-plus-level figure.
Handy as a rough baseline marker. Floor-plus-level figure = 29.3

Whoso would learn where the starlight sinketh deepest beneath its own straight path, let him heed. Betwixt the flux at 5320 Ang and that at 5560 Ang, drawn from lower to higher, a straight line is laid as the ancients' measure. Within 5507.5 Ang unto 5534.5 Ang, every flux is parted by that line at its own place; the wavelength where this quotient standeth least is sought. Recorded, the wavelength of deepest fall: 5530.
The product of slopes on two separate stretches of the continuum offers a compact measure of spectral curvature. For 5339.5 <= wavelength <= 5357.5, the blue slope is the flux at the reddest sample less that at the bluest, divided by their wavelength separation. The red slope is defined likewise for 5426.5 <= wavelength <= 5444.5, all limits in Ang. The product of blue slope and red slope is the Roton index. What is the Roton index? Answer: 0.007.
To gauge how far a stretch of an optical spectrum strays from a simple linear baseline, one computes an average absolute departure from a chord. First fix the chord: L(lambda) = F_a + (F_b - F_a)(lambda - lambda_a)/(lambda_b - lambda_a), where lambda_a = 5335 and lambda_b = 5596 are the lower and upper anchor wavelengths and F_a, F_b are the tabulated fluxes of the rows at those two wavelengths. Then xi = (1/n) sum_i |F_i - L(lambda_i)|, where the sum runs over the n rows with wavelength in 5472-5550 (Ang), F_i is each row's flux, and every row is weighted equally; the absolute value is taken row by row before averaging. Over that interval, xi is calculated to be 1.27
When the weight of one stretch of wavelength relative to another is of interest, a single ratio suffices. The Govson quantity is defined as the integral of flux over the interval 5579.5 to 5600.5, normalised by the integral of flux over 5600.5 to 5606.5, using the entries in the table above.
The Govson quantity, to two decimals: 3.62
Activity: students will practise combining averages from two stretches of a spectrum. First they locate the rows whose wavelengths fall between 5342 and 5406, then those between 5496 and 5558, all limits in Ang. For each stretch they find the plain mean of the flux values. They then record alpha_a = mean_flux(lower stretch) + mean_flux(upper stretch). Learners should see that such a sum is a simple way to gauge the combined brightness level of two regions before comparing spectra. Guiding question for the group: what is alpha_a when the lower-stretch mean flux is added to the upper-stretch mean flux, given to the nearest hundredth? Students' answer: 30.10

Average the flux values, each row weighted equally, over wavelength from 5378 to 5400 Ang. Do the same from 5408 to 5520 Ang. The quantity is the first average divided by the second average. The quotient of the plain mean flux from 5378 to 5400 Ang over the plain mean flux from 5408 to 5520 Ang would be 0.918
